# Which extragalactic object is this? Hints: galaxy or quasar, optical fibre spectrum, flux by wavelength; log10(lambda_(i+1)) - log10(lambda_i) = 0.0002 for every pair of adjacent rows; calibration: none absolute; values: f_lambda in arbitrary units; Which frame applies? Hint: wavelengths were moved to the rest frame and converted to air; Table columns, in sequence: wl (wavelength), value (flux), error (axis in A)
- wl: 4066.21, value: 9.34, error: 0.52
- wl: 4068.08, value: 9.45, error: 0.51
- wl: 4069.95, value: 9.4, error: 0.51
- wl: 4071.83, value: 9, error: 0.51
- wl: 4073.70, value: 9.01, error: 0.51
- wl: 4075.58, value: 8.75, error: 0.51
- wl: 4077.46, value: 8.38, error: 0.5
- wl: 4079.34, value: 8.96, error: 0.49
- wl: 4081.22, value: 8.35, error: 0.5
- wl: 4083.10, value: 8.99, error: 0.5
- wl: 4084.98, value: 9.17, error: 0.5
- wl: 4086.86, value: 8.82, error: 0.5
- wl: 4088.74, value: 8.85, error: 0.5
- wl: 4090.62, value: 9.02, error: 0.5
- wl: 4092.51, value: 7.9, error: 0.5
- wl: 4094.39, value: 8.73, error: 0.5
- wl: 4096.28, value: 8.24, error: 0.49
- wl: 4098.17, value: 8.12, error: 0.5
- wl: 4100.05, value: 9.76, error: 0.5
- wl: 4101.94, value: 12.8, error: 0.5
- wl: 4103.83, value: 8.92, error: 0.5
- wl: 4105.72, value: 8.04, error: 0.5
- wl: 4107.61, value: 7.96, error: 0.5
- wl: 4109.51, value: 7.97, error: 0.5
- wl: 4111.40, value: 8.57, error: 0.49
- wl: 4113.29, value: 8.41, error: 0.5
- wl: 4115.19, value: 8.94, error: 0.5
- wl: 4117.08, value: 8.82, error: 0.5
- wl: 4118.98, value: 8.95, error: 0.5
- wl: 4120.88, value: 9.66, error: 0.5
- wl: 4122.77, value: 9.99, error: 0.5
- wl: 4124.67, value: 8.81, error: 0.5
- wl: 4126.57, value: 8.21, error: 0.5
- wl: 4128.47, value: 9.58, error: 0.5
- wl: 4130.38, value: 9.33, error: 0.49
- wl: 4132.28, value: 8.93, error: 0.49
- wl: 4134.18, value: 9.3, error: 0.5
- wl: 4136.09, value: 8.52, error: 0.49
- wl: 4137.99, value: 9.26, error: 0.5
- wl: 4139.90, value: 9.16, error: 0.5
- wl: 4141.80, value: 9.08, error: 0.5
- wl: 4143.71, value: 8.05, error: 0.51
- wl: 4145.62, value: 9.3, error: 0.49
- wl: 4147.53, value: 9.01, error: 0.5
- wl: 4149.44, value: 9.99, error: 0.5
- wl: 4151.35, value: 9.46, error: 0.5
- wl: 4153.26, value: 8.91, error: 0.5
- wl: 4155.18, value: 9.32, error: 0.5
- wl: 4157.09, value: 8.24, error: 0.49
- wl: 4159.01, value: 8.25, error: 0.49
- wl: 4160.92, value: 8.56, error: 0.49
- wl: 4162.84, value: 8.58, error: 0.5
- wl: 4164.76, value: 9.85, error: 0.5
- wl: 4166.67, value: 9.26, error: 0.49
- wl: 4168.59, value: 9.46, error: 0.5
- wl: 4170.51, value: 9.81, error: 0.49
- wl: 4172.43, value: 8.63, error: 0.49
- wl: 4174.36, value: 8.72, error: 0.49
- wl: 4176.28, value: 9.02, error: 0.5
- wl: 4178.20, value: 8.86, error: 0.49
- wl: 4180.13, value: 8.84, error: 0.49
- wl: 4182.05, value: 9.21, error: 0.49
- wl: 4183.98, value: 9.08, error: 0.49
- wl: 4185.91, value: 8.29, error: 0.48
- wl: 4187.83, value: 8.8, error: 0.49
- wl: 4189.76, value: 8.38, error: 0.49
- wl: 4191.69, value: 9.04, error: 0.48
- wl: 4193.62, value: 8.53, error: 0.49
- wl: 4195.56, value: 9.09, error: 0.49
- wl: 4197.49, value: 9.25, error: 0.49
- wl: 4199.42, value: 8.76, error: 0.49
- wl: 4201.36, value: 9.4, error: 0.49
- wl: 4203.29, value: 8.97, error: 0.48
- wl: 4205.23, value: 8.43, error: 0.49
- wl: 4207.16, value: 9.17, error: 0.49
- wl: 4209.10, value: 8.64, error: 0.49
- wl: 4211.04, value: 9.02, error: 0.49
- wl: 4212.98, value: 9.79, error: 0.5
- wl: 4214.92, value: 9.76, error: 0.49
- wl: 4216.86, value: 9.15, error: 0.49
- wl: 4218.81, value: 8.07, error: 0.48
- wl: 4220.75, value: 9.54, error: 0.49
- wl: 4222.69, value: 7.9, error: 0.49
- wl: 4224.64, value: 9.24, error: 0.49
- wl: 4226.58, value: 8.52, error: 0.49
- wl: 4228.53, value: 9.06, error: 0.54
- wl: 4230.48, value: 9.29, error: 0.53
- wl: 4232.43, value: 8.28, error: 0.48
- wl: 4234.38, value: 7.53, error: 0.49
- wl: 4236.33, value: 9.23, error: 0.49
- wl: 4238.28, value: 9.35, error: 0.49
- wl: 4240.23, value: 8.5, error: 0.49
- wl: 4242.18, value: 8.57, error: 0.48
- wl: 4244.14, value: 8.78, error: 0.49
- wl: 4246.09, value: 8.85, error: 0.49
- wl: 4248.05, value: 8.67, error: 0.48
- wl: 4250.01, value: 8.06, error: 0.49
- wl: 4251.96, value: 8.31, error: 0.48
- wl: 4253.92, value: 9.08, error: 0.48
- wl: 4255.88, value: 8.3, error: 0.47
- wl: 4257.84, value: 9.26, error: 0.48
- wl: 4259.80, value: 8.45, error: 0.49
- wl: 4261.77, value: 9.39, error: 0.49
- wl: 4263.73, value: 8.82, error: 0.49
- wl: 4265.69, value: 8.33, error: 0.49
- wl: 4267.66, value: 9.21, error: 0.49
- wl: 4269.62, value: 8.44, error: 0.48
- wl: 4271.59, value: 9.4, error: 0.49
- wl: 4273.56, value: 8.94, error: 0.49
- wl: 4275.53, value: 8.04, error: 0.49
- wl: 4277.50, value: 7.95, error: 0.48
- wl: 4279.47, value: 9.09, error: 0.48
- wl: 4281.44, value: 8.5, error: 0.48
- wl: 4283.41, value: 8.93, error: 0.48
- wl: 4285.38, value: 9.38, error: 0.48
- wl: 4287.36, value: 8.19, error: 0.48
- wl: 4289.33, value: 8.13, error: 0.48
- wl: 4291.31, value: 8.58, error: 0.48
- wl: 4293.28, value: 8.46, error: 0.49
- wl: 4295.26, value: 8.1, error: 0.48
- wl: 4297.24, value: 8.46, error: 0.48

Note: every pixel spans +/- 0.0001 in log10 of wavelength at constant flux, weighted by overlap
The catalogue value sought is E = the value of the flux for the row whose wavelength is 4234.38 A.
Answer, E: 7.53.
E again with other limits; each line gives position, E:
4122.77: 9.99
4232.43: 8.28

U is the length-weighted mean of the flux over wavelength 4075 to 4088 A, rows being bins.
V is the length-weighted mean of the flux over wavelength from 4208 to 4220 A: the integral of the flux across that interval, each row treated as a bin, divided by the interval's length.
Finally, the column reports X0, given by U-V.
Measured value -0.3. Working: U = 8.78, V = 9.1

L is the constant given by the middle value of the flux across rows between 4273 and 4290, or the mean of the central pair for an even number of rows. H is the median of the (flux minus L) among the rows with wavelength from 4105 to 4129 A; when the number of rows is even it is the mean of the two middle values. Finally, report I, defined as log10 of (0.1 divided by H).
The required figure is -0.49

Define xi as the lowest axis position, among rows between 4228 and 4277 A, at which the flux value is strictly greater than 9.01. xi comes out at 4228.53 A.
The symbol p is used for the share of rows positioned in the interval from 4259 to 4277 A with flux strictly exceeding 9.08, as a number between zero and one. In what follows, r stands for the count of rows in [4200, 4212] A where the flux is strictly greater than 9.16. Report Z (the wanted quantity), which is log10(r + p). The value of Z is 0.4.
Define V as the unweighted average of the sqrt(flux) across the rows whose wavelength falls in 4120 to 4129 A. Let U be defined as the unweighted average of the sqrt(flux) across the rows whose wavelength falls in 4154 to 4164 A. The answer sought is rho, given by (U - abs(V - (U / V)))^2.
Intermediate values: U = 2.93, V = 3.04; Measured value 0.73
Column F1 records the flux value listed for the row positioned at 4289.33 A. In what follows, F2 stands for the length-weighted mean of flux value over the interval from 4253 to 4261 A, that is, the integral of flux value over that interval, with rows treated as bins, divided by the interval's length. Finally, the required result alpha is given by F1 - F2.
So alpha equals -0.65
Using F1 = 8.13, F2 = 8.78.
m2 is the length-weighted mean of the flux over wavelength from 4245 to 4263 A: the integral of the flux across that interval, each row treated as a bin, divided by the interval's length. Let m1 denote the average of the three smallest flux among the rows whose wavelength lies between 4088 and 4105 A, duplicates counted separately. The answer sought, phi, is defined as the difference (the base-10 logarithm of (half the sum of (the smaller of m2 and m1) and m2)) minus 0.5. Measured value 0.424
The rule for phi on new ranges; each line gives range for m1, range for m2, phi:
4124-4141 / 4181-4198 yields 0.438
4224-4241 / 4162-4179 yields 0.436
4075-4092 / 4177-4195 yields 0.437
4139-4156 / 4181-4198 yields 0.442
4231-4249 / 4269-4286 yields 0.425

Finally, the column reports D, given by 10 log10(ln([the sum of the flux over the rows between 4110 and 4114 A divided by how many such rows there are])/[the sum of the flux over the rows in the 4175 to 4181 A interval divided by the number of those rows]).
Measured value -6.20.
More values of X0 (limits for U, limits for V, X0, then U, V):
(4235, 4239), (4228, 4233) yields 0.2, 9.13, 8.9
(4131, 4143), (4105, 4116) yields 0.7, 9.03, 8.3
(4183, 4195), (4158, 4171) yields -0.4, 8.70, 9.1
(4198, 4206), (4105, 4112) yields 0.8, 8.92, 8.1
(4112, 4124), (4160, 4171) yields -0.1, 9.11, 9.2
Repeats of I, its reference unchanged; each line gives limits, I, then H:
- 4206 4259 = -0.54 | 0.35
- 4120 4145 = -0.82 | 0.66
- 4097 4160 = -0.64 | 0.44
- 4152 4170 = -0.61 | 0.41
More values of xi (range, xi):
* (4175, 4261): 4176.28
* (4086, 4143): 4090.62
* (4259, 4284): 4261.77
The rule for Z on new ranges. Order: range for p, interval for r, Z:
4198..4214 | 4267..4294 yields 0.5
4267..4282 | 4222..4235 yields 0.4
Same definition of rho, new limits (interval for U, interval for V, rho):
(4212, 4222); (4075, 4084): 1.27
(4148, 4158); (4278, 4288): 1.17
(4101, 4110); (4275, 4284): 1.27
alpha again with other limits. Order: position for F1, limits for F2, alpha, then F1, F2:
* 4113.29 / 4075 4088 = -0.37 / 8.41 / 8.78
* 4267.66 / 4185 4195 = 0.58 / 9.21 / 8.63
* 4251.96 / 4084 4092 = -0.60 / 8.31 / 8.91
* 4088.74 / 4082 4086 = -0.20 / 8.85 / 9.05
